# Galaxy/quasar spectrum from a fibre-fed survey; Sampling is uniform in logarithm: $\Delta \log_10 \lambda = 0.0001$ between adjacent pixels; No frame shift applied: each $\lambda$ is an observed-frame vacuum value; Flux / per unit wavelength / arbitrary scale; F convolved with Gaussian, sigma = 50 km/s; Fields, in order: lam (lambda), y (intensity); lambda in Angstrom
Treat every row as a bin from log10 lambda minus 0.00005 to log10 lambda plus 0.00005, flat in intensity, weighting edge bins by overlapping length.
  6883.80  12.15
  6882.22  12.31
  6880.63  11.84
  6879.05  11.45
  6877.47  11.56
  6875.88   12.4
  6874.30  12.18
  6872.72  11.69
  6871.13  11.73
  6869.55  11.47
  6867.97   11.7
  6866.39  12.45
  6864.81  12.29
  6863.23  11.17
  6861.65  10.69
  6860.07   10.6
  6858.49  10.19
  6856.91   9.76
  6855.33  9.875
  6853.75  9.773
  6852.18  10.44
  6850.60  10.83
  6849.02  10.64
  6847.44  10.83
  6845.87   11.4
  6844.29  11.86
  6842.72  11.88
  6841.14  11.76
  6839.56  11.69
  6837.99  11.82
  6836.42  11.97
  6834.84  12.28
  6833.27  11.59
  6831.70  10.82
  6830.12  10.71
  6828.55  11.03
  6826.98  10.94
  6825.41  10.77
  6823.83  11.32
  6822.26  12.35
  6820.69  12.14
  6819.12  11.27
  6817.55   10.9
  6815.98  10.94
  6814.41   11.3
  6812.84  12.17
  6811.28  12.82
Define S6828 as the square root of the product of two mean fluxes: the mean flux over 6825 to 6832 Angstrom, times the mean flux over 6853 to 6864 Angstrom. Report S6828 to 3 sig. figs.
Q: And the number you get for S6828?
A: 10.6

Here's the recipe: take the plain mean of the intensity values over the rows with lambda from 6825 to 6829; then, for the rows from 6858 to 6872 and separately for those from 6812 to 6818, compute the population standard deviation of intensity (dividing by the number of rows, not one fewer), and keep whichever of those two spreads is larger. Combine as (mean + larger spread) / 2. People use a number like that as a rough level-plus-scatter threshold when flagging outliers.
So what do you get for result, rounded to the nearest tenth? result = 5.8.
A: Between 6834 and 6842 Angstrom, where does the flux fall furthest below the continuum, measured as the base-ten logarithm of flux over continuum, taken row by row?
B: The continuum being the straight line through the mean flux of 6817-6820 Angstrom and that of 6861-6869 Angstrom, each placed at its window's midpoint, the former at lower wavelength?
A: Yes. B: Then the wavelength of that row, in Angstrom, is 6839.56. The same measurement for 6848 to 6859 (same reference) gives 6856.91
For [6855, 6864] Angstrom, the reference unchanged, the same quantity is 6856.91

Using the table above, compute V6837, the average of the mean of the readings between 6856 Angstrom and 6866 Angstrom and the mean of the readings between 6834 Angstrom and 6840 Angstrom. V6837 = 11.4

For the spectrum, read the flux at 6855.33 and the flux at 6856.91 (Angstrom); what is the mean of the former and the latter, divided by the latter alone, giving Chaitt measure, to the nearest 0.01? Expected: 1.01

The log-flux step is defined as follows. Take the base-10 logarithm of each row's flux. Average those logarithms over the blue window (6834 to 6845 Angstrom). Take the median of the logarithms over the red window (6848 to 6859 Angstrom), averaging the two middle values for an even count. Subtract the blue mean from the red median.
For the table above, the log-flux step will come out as -0.067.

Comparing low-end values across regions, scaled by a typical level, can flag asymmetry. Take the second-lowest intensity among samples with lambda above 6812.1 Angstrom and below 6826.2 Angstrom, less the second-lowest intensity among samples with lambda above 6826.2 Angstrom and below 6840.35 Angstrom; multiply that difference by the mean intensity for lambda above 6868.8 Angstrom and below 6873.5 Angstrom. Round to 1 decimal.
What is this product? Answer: 0.9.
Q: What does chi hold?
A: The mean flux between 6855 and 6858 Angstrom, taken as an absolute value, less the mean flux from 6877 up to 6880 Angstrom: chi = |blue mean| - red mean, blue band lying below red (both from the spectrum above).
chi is -1.7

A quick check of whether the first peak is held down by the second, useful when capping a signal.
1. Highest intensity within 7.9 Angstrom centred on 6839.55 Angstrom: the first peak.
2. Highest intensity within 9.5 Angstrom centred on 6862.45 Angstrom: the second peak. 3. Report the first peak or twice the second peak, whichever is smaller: 12.0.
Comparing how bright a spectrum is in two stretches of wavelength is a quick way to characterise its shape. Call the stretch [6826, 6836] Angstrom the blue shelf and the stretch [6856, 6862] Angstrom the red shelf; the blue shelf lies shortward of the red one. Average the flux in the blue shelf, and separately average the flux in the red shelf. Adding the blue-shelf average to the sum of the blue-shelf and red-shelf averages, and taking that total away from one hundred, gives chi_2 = 67.2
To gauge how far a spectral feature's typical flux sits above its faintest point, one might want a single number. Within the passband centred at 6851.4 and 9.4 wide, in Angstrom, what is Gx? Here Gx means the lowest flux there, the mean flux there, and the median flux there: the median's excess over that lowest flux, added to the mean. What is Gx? 11.16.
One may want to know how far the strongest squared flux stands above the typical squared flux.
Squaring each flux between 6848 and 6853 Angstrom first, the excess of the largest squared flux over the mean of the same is 4.1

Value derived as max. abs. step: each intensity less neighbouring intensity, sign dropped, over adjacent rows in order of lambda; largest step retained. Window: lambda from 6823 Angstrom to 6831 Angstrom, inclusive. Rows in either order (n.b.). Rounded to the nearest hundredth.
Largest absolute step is 0.55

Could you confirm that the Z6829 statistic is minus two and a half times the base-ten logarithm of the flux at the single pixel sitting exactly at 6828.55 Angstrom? -2.61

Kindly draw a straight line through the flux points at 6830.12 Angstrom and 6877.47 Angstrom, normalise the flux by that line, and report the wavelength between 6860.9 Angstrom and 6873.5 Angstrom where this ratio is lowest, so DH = 6861.65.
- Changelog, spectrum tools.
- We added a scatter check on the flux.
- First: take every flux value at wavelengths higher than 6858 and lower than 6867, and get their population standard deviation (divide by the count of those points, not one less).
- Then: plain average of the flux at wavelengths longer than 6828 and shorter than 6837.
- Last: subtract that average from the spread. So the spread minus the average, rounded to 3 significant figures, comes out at -10.5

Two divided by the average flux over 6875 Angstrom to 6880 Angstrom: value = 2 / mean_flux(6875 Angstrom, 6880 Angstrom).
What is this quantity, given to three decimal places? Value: 0.169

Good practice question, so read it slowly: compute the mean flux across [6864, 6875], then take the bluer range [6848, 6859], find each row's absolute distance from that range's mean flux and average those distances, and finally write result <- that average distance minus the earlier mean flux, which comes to -11.6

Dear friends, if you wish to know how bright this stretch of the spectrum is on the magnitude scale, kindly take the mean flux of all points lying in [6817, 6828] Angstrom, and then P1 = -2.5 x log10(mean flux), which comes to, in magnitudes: -2.64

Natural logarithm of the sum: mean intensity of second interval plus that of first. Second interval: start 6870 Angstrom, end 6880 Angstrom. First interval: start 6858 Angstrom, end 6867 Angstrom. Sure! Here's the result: 3.14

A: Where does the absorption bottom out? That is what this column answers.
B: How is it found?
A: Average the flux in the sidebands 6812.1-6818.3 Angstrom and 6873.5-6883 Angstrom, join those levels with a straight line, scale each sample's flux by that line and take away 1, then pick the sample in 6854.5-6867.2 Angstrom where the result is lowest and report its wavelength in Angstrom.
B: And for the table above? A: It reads 6856.91 Angstrom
